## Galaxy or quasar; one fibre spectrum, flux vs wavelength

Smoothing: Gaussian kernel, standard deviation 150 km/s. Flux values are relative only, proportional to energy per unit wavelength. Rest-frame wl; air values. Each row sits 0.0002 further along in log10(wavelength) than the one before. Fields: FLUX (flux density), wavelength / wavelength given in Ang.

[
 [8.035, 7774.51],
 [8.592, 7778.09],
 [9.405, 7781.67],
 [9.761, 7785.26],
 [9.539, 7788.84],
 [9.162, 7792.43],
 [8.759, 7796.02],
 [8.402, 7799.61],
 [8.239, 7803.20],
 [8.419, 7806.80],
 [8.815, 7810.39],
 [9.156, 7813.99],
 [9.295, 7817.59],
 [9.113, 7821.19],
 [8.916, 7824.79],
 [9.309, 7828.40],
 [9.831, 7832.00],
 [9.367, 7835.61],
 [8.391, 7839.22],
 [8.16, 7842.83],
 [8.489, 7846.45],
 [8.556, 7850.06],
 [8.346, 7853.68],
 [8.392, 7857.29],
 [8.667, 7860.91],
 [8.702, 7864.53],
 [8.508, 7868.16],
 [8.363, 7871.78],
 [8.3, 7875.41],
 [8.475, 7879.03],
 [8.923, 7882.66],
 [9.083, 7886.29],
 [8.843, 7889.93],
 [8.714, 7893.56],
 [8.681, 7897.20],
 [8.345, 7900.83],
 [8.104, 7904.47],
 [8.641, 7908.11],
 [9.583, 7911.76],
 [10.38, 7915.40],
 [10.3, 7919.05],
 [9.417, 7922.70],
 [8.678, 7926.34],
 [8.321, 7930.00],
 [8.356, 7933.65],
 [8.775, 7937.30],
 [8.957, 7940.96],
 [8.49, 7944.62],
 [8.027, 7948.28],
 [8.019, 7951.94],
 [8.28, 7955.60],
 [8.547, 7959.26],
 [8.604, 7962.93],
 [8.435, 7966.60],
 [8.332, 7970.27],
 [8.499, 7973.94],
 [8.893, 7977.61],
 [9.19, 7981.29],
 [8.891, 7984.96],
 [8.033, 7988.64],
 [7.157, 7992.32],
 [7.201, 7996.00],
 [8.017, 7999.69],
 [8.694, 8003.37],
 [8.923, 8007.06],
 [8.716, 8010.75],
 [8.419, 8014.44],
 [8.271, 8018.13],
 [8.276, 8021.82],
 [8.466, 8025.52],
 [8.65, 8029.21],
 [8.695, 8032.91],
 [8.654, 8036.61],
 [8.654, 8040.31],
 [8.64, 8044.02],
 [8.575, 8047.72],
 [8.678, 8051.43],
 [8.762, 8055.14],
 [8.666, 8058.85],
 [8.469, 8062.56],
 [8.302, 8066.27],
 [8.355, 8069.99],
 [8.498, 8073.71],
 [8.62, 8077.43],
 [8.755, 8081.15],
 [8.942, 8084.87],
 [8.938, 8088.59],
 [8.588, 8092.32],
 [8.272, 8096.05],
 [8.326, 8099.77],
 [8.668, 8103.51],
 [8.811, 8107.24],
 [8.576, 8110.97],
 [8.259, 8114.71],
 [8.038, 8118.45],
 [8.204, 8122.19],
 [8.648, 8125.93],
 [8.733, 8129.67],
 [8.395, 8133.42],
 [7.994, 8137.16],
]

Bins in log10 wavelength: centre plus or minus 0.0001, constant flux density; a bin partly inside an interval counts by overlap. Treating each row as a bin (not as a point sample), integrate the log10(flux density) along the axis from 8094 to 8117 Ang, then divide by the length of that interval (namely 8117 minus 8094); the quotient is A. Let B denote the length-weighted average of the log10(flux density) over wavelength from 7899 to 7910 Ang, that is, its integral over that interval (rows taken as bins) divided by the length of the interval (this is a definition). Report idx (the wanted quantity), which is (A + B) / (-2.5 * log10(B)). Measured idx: 21.2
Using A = 0.928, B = 0.923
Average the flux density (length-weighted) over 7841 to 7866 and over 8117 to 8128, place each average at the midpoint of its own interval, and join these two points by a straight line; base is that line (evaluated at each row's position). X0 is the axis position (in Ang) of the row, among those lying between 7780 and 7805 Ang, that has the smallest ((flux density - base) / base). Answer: 7803.20 Ang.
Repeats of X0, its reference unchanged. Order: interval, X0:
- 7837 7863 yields 7842.83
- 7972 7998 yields 7992.32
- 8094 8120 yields 8118.45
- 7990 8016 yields 7992.32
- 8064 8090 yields 8066.27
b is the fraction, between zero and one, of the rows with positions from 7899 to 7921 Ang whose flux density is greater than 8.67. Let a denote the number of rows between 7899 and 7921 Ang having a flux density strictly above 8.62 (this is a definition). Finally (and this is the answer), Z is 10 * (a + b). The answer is 45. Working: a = 4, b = 0.50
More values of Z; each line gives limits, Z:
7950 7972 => 0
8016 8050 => 51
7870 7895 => 46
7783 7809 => 46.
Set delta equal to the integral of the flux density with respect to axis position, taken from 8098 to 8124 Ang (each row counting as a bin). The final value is 219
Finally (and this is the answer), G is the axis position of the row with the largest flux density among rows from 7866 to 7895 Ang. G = 7886.29 Ang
